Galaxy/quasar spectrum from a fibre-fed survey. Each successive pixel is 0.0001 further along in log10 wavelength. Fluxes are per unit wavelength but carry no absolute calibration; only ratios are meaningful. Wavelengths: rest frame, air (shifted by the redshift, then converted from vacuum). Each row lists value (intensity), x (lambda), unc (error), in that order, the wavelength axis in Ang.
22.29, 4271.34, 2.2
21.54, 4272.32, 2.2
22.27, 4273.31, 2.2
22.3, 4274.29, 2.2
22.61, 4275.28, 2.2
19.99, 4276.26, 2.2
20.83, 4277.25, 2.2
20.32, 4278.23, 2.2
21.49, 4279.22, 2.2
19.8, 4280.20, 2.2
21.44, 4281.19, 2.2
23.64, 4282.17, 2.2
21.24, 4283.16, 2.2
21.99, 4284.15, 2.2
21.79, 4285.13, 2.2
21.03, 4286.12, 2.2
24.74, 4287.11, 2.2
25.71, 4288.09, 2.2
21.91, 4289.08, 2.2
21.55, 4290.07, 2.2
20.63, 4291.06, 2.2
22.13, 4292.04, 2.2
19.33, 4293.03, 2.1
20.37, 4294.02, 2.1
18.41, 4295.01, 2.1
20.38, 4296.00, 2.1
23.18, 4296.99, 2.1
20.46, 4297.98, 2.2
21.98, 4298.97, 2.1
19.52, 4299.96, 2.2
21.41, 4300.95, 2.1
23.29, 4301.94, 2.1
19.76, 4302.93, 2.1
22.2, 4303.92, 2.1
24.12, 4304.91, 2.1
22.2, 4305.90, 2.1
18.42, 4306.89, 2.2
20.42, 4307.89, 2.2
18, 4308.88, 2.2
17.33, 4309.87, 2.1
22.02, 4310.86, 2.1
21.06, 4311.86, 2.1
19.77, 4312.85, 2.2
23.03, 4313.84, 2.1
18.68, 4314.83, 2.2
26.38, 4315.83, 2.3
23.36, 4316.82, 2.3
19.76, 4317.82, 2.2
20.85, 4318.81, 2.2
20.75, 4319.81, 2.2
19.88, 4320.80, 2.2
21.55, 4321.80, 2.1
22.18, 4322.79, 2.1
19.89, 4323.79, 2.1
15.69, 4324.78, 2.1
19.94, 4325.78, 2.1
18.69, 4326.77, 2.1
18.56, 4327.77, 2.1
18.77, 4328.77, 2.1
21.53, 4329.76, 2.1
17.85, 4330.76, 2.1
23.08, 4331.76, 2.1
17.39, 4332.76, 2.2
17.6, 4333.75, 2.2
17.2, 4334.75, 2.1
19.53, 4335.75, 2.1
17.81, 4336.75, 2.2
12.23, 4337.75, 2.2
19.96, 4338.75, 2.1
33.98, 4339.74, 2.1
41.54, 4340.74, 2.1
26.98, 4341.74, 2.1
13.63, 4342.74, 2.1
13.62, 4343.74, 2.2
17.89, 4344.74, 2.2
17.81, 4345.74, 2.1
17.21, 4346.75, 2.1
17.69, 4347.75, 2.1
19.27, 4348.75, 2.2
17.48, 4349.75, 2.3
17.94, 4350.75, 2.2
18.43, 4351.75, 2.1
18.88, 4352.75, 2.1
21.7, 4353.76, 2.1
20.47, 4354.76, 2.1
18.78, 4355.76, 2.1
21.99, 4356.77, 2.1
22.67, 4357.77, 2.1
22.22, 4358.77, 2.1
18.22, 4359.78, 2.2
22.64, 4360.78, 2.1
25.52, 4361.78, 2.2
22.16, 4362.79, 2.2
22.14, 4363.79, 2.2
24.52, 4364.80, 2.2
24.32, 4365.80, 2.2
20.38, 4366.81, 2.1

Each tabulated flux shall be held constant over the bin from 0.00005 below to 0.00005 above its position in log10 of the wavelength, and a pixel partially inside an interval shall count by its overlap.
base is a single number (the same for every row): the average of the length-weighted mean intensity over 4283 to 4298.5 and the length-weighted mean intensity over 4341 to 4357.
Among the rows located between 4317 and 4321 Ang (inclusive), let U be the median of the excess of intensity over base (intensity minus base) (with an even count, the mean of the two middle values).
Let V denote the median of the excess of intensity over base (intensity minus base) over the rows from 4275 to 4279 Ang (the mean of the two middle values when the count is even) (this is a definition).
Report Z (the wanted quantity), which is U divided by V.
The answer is 0.1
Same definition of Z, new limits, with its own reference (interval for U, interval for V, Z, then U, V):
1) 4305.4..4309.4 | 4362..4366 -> -0.3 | -0.9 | 3.0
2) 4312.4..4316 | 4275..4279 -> 3.9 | 1.1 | 0.3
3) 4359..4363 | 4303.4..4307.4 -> 1.1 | 2.1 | 1.9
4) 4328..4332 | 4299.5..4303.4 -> -0.5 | -0.1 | 0.3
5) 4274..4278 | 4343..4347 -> -0.5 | 1.3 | -2.8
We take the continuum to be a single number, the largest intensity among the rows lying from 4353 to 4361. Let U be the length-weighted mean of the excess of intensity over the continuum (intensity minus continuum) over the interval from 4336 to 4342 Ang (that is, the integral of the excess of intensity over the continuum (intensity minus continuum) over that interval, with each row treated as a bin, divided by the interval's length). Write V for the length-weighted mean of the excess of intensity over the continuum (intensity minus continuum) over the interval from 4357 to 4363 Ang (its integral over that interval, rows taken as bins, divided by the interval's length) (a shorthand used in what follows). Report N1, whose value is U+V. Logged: 2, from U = 2.4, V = -0.4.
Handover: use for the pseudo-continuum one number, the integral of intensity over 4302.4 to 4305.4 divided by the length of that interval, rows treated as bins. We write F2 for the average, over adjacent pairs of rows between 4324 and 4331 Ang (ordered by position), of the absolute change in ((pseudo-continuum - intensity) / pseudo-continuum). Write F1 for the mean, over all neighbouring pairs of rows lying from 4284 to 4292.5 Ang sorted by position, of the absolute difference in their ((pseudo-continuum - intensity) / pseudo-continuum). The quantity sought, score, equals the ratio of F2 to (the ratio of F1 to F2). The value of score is 0.12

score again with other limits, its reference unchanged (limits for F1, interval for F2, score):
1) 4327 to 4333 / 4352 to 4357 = 0.06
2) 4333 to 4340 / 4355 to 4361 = 0.06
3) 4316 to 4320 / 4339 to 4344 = 2.23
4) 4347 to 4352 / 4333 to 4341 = 1.33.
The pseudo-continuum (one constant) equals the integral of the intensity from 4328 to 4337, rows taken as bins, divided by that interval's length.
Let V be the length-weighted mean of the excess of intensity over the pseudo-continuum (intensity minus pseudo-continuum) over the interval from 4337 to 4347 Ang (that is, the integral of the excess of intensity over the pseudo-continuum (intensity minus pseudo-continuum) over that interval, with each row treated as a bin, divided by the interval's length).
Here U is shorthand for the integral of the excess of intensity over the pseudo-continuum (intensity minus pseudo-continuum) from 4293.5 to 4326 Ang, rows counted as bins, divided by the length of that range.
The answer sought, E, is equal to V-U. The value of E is 0.7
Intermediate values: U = 1.8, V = 2.5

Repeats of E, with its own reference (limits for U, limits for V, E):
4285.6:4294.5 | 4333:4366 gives -1.3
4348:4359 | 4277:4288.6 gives 2.1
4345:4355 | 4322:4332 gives 1.0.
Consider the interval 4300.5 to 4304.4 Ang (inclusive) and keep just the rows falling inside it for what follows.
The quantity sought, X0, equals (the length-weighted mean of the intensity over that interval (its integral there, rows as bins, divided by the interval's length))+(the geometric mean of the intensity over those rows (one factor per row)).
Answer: 43.3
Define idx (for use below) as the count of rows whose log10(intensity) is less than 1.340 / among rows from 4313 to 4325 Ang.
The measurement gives 8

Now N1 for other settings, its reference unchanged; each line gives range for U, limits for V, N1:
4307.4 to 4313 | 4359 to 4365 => -3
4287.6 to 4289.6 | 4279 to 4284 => 0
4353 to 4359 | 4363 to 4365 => -1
